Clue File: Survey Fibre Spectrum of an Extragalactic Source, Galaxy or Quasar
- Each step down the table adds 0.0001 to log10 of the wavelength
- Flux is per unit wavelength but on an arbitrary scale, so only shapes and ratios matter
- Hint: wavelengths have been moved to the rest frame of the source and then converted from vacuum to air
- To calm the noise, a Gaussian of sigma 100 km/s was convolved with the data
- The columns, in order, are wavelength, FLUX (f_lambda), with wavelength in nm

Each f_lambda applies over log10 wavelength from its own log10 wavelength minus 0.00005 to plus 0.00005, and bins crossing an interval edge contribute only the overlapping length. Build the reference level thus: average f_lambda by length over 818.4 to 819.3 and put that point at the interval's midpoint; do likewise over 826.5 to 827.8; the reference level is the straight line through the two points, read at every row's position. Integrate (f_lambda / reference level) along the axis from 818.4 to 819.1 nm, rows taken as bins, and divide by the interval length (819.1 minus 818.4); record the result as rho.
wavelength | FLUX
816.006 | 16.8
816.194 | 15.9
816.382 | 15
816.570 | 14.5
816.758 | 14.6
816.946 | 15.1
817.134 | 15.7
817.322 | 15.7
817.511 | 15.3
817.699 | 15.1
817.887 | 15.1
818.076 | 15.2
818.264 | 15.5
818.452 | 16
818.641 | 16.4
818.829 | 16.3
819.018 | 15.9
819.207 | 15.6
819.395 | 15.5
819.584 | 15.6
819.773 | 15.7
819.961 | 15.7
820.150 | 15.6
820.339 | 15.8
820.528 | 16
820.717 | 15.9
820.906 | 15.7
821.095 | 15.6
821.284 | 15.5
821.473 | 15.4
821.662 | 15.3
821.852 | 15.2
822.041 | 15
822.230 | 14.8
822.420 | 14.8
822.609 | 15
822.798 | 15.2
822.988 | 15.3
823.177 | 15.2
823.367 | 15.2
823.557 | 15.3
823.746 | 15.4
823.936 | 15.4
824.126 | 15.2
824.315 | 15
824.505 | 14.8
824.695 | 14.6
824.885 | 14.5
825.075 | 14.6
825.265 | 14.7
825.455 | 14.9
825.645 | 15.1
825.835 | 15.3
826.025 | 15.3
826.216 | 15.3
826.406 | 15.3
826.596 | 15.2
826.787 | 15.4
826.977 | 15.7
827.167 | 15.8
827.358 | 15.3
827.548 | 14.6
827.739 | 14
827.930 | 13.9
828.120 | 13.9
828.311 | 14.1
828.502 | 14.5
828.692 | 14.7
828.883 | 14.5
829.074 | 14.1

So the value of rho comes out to 1.01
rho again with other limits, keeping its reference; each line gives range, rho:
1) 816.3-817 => 0.91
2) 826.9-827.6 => 1.02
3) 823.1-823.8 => 0.98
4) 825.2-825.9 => 0.98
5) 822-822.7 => 0.95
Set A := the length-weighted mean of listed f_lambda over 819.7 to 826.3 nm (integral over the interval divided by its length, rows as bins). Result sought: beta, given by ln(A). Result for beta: 2.72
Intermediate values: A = 15.2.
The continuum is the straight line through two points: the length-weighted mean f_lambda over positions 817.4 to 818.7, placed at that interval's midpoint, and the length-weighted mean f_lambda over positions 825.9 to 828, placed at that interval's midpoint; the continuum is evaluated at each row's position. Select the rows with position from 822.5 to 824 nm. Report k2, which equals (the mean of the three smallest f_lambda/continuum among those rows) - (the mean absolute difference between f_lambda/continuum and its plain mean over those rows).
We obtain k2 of 0.984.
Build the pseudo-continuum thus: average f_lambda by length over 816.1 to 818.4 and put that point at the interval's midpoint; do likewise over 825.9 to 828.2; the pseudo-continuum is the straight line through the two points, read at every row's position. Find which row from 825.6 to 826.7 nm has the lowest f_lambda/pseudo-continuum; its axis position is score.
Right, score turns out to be 825.645 nm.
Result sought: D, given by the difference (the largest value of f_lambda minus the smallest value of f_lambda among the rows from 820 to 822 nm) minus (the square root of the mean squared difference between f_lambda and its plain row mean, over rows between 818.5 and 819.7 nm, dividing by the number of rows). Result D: 0.4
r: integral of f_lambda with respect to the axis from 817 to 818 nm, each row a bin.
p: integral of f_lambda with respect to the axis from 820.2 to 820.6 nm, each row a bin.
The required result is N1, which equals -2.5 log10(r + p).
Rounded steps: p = 6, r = 15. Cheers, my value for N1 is -3.34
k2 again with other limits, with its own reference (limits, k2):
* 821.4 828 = 0.916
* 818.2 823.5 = 0.954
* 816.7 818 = 0.943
